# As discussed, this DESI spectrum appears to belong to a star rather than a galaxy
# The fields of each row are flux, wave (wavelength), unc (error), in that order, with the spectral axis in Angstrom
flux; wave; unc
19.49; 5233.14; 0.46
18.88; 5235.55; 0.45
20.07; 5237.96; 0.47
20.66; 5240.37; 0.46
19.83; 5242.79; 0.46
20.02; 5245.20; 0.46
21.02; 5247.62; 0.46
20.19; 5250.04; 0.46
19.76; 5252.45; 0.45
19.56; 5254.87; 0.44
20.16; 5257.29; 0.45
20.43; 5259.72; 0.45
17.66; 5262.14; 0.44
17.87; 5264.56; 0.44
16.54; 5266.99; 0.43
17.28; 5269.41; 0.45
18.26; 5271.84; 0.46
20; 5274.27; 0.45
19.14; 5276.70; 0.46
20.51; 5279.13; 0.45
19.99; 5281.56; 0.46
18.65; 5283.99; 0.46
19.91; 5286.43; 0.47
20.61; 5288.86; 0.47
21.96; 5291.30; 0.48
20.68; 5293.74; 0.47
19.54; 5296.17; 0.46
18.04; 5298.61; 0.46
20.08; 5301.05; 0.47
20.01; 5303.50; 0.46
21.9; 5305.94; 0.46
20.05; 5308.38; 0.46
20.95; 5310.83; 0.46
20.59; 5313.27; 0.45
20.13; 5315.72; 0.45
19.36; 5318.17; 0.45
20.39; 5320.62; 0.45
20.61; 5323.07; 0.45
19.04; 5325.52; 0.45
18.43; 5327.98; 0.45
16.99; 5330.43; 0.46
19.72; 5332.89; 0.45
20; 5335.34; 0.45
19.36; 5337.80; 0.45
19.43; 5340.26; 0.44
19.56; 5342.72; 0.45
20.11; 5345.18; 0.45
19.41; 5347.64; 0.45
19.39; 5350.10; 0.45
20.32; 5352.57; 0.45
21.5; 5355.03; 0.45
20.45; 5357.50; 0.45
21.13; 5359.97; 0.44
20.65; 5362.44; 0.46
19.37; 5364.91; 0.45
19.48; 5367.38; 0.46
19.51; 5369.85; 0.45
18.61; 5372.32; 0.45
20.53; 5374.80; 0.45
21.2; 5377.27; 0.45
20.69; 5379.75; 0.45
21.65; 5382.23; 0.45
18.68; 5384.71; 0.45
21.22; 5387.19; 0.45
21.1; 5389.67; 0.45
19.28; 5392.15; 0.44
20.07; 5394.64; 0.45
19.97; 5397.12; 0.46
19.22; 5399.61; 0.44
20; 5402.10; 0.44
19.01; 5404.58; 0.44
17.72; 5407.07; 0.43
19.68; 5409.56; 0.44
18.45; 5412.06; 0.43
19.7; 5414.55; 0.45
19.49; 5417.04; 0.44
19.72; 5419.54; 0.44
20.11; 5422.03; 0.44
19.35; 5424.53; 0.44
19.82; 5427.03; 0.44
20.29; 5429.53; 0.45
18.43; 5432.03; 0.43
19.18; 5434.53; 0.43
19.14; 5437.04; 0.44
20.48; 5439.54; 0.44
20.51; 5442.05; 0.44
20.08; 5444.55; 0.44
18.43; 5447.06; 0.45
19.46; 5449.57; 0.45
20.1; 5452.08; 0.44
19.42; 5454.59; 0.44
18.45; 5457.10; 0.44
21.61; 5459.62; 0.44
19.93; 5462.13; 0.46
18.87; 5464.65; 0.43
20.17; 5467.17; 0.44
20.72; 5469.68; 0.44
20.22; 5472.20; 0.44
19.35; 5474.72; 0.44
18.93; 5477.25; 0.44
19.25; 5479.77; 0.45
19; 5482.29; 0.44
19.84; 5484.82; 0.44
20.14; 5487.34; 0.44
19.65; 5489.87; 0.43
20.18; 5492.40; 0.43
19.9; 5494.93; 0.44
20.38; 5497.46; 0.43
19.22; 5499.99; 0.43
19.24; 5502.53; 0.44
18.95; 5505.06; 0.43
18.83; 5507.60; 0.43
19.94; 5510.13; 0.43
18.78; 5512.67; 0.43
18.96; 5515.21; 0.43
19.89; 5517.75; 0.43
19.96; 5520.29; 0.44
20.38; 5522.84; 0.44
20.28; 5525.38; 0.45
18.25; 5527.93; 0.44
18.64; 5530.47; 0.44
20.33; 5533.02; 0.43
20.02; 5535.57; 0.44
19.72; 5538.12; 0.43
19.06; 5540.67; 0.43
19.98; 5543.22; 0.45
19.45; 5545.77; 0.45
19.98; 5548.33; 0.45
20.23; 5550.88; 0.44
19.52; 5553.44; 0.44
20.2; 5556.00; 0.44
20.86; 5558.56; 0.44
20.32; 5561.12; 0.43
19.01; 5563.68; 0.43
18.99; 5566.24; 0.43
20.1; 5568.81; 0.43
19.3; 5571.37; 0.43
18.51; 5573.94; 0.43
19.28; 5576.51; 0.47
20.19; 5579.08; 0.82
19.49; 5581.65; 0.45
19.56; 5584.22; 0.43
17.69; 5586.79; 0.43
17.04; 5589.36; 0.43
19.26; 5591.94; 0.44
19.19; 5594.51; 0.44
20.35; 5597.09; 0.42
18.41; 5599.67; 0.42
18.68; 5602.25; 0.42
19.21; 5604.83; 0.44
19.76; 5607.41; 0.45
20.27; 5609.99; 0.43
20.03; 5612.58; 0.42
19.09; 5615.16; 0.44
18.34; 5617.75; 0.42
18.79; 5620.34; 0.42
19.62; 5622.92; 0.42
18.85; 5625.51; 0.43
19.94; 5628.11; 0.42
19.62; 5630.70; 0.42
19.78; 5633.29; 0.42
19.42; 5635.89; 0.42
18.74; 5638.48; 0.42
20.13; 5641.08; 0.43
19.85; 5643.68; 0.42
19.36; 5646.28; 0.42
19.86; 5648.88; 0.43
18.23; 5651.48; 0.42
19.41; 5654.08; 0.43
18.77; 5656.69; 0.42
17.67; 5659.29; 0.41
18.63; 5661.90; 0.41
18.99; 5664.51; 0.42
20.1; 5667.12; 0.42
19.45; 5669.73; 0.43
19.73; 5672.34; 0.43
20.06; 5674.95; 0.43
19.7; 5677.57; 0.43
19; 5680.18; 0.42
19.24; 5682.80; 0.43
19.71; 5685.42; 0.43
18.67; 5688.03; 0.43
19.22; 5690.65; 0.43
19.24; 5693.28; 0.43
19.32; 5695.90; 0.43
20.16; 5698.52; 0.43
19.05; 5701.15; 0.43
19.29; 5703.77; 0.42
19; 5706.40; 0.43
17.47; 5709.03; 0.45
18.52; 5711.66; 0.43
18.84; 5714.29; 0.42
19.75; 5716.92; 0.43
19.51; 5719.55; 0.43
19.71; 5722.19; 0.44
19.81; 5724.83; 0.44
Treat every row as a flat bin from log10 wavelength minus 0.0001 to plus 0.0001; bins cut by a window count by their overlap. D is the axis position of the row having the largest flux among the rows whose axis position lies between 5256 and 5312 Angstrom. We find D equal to 5291.30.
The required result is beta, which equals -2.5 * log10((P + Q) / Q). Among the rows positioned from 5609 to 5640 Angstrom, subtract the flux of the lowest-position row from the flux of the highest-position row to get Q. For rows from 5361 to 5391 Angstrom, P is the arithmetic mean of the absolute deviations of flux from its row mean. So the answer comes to 0.98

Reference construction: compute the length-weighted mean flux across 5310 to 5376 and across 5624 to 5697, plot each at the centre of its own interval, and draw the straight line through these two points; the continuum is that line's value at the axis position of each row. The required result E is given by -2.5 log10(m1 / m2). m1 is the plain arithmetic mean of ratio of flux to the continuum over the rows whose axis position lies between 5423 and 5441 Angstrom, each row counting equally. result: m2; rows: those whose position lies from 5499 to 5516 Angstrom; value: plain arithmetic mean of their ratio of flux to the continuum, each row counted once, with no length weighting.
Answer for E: -0.016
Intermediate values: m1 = 0.99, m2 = 0.98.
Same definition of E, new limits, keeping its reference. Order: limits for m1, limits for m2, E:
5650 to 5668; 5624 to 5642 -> 0.036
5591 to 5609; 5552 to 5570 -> 0.029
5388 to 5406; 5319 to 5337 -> -0.033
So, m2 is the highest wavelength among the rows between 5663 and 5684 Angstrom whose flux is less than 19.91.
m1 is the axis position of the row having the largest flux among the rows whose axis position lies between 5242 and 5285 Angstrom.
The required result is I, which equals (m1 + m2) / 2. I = 5465.2 Angstrom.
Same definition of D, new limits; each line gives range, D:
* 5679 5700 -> 5698.52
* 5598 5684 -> 5609.99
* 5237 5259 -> 5247.62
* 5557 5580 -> 5558.56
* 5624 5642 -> 5641.08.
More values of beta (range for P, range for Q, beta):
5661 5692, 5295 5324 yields -0.36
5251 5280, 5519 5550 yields -4.44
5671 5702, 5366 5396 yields -0.53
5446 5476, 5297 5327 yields -0.60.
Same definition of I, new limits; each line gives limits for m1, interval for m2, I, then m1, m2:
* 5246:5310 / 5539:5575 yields 5432.6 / 5291.30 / 5573.94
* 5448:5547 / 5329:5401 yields 5429.6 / 5459.62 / 5399.61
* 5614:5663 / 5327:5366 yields 5503.0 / 5641.08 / 5364.91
